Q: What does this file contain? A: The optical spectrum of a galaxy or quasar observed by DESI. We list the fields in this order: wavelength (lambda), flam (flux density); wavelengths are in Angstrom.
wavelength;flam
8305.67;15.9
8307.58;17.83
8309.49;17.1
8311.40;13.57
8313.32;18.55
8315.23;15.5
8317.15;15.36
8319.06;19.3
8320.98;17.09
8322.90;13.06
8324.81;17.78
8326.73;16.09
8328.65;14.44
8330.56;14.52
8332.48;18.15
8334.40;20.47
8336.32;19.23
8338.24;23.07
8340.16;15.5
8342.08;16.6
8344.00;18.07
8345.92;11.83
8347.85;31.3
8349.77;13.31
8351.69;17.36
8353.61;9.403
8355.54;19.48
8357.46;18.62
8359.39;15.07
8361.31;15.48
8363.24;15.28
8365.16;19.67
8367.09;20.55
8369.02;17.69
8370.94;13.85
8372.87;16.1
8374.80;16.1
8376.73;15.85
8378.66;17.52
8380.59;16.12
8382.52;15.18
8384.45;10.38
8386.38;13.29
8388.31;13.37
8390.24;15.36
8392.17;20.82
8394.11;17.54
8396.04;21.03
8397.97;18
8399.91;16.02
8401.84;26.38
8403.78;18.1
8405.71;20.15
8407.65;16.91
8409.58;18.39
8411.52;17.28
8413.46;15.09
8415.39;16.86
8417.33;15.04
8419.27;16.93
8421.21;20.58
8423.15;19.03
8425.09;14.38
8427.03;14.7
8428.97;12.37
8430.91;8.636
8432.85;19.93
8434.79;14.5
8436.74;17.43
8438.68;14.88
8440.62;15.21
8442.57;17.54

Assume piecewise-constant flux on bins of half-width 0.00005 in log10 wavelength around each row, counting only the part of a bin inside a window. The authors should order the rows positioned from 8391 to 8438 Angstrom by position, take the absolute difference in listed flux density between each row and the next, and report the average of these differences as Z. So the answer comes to 3.6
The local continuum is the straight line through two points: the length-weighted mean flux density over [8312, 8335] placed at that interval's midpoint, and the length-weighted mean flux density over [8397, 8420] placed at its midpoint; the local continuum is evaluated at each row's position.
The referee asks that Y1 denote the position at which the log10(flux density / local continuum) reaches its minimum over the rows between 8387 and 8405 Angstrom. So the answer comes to 8388.31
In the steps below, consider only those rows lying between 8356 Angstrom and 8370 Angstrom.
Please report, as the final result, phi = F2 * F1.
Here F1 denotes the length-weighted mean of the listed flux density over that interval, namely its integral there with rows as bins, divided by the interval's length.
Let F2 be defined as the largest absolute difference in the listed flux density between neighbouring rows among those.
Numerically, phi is 77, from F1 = 17.6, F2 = 4.4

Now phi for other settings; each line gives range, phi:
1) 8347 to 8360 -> 319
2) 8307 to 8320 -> 83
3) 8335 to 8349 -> 376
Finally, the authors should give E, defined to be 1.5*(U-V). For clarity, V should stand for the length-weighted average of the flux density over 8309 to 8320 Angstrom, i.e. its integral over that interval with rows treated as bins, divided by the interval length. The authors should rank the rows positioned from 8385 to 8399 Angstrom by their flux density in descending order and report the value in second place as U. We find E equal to 6.4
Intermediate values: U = 20.82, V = 16.5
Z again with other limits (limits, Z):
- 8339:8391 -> 3.9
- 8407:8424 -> 1.9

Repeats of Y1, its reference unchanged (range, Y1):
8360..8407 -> 8384.45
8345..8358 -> 8353.61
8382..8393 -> 8384.45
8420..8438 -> 8430.91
